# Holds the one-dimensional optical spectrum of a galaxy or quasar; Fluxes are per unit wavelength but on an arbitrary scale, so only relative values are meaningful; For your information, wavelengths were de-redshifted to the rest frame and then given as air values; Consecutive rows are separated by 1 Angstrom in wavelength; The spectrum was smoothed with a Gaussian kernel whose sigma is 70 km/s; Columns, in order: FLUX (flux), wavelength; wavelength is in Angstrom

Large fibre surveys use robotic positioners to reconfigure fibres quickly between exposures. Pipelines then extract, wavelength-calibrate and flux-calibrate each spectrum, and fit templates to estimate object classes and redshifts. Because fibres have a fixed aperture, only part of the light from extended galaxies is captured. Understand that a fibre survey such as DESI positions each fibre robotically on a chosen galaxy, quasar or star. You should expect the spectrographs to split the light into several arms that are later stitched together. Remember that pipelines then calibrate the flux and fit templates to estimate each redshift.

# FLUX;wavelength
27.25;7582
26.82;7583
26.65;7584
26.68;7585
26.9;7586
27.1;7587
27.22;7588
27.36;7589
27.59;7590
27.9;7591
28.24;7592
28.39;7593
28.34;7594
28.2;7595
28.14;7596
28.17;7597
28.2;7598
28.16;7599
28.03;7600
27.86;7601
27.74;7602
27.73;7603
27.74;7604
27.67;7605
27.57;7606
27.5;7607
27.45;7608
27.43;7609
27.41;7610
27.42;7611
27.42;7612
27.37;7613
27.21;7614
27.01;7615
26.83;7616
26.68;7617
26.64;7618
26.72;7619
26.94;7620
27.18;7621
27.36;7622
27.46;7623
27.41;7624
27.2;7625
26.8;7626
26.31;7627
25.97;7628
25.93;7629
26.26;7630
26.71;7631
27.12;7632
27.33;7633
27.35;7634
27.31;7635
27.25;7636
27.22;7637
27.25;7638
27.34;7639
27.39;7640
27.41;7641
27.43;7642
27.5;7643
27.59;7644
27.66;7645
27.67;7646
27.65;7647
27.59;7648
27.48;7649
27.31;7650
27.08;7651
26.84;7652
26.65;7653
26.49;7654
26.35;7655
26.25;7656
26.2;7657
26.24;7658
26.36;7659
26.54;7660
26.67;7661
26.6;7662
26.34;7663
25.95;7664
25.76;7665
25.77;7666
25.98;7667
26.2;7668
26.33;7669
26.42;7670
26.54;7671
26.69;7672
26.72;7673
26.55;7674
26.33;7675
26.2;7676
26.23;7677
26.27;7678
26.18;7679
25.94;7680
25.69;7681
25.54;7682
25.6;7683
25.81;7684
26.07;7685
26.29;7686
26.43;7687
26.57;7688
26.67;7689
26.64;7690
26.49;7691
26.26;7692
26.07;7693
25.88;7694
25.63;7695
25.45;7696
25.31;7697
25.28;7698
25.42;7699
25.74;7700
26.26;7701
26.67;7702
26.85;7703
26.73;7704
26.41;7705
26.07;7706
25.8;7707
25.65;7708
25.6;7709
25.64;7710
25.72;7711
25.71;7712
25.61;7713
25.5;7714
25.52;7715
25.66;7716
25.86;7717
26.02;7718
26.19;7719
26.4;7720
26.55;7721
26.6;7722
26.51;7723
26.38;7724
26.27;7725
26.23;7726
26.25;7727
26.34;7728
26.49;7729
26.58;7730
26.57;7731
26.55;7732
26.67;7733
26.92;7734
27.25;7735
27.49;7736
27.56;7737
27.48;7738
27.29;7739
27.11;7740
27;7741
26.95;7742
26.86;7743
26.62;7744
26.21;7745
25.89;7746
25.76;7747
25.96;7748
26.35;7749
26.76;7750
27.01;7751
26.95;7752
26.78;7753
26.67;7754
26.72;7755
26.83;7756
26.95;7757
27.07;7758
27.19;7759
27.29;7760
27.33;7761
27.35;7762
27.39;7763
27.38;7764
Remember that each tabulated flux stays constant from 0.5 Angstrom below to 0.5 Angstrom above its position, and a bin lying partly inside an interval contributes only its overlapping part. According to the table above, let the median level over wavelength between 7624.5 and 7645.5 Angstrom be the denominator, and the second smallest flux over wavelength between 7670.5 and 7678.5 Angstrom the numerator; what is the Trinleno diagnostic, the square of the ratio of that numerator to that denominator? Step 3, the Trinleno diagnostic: 0.93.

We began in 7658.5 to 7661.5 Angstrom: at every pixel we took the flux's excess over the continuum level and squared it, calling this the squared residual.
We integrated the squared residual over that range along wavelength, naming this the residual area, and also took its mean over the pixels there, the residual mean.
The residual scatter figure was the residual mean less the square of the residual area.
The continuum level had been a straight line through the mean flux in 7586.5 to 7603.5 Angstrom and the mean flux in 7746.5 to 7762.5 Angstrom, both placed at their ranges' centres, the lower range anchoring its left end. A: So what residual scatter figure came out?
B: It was -6.3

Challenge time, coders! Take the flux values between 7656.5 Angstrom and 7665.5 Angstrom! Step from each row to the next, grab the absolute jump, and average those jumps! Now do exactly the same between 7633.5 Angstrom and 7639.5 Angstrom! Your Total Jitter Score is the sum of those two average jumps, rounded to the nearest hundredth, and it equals 0.22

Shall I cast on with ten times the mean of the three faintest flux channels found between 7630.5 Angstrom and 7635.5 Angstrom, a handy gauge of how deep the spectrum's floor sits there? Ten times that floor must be 270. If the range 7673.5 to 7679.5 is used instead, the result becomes 262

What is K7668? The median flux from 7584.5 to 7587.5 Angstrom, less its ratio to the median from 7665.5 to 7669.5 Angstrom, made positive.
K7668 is 25.9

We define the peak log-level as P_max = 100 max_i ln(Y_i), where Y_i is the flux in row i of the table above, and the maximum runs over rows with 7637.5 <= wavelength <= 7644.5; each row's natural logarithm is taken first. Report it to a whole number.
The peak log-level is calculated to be 332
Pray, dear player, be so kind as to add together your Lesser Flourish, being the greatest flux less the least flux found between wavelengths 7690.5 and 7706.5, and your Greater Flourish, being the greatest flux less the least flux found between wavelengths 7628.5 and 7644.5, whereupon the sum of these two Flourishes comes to 3.2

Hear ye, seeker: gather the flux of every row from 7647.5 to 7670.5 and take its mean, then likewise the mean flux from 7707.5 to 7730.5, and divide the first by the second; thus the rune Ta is 1.02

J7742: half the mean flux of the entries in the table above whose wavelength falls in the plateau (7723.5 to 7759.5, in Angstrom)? 13.4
